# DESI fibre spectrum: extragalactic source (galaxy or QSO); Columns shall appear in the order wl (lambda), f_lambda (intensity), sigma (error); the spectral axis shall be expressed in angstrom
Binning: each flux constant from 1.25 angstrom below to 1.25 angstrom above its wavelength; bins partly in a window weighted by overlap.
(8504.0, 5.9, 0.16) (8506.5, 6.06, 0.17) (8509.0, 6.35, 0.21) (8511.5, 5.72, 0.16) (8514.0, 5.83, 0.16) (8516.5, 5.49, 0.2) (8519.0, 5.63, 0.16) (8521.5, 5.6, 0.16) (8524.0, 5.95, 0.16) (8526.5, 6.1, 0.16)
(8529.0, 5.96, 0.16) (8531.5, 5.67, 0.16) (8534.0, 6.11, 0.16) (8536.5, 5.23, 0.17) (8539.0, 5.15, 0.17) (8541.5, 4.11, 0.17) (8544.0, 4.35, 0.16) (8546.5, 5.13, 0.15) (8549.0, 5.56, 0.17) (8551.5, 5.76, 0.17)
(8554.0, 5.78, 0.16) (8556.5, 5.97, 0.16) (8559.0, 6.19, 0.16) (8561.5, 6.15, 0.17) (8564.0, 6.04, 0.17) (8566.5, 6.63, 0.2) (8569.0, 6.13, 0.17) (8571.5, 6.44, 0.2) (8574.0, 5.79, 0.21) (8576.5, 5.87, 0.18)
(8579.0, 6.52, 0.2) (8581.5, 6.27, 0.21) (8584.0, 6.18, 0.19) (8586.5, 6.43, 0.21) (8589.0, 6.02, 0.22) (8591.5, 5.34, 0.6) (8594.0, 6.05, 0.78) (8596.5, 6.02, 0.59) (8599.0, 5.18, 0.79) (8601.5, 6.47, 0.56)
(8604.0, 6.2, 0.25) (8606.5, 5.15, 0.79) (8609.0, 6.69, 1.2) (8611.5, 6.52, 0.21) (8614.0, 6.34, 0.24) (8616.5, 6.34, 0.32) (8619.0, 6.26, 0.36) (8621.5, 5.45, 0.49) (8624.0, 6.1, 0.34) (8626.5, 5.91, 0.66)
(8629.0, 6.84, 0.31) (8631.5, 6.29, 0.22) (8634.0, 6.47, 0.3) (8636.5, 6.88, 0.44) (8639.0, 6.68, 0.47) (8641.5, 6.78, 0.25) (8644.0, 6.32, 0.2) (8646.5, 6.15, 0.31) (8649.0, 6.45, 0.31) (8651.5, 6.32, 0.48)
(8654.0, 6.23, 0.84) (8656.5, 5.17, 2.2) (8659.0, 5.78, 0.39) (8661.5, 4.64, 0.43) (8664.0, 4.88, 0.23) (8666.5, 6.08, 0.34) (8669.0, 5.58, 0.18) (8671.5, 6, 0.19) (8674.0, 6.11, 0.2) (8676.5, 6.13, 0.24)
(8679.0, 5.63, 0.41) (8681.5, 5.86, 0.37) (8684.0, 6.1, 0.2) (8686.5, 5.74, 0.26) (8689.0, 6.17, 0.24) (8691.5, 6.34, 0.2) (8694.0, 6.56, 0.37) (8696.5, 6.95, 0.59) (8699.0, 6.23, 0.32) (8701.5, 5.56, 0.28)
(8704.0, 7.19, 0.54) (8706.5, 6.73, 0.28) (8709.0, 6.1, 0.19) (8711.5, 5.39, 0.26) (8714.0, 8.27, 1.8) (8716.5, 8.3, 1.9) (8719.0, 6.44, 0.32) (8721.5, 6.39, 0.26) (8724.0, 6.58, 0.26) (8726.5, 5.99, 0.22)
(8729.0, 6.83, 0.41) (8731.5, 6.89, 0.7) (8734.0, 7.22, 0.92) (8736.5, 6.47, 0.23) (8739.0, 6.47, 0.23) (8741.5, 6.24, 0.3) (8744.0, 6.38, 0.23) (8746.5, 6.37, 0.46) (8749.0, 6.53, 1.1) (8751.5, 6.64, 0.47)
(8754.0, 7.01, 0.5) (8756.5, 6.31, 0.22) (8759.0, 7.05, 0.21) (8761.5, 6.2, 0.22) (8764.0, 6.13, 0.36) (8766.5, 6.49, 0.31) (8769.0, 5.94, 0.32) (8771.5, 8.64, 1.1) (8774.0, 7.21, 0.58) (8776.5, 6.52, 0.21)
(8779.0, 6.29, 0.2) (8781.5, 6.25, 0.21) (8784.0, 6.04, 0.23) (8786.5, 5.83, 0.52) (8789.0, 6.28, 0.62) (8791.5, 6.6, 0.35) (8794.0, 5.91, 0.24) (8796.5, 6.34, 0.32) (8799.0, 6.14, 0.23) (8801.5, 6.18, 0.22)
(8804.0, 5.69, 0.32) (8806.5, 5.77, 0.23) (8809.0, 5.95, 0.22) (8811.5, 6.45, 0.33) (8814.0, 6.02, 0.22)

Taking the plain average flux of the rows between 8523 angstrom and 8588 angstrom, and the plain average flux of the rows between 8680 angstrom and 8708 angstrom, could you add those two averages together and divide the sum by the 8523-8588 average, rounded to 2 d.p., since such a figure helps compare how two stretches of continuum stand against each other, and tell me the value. 2.08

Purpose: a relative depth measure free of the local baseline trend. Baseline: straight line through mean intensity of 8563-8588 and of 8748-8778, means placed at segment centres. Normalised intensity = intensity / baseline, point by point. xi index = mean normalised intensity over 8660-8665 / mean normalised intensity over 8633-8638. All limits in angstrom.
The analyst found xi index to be 0.71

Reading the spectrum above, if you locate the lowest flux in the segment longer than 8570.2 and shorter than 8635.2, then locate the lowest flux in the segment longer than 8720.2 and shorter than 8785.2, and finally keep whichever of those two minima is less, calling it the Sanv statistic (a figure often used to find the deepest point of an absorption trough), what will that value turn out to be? 5.15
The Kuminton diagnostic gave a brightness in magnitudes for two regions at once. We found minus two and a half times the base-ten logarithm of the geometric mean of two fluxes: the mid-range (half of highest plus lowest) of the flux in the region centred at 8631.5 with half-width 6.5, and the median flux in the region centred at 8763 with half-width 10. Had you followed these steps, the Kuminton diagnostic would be -2.02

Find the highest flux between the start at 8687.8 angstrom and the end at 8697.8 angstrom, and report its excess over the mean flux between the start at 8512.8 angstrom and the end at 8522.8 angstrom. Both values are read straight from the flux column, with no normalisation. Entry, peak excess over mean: 1.31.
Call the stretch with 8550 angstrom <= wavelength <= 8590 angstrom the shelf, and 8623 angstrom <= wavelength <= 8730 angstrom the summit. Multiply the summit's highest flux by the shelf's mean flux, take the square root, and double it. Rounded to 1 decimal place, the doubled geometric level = 14.3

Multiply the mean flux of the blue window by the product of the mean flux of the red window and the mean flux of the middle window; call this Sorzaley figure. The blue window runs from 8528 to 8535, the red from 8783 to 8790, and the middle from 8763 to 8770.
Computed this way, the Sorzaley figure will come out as 221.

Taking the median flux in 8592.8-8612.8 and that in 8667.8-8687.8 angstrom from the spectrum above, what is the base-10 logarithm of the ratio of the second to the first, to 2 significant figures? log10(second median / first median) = -0.014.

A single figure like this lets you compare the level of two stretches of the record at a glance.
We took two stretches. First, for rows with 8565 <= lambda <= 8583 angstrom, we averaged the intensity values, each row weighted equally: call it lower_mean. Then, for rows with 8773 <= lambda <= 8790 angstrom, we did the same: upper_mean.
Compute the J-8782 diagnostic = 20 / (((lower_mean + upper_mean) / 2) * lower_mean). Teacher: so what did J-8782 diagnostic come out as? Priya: 0.51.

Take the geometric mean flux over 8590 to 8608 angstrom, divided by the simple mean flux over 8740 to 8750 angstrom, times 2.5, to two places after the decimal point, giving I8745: 2.25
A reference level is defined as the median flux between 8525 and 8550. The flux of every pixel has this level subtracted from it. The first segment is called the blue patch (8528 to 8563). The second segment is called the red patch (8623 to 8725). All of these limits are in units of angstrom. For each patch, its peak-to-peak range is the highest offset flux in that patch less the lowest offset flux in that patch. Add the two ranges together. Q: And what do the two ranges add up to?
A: 5.7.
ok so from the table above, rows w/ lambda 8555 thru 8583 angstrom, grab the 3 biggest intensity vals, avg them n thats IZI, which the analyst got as 6.53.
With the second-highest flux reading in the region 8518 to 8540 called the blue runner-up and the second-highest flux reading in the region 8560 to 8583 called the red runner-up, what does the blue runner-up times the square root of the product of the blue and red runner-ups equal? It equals 38.5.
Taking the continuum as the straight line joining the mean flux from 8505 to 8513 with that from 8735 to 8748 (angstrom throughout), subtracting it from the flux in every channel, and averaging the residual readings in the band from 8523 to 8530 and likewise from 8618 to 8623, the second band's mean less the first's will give -0.3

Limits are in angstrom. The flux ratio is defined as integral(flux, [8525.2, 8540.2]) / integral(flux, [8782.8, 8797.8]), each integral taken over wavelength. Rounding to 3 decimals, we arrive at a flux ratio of 0.925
